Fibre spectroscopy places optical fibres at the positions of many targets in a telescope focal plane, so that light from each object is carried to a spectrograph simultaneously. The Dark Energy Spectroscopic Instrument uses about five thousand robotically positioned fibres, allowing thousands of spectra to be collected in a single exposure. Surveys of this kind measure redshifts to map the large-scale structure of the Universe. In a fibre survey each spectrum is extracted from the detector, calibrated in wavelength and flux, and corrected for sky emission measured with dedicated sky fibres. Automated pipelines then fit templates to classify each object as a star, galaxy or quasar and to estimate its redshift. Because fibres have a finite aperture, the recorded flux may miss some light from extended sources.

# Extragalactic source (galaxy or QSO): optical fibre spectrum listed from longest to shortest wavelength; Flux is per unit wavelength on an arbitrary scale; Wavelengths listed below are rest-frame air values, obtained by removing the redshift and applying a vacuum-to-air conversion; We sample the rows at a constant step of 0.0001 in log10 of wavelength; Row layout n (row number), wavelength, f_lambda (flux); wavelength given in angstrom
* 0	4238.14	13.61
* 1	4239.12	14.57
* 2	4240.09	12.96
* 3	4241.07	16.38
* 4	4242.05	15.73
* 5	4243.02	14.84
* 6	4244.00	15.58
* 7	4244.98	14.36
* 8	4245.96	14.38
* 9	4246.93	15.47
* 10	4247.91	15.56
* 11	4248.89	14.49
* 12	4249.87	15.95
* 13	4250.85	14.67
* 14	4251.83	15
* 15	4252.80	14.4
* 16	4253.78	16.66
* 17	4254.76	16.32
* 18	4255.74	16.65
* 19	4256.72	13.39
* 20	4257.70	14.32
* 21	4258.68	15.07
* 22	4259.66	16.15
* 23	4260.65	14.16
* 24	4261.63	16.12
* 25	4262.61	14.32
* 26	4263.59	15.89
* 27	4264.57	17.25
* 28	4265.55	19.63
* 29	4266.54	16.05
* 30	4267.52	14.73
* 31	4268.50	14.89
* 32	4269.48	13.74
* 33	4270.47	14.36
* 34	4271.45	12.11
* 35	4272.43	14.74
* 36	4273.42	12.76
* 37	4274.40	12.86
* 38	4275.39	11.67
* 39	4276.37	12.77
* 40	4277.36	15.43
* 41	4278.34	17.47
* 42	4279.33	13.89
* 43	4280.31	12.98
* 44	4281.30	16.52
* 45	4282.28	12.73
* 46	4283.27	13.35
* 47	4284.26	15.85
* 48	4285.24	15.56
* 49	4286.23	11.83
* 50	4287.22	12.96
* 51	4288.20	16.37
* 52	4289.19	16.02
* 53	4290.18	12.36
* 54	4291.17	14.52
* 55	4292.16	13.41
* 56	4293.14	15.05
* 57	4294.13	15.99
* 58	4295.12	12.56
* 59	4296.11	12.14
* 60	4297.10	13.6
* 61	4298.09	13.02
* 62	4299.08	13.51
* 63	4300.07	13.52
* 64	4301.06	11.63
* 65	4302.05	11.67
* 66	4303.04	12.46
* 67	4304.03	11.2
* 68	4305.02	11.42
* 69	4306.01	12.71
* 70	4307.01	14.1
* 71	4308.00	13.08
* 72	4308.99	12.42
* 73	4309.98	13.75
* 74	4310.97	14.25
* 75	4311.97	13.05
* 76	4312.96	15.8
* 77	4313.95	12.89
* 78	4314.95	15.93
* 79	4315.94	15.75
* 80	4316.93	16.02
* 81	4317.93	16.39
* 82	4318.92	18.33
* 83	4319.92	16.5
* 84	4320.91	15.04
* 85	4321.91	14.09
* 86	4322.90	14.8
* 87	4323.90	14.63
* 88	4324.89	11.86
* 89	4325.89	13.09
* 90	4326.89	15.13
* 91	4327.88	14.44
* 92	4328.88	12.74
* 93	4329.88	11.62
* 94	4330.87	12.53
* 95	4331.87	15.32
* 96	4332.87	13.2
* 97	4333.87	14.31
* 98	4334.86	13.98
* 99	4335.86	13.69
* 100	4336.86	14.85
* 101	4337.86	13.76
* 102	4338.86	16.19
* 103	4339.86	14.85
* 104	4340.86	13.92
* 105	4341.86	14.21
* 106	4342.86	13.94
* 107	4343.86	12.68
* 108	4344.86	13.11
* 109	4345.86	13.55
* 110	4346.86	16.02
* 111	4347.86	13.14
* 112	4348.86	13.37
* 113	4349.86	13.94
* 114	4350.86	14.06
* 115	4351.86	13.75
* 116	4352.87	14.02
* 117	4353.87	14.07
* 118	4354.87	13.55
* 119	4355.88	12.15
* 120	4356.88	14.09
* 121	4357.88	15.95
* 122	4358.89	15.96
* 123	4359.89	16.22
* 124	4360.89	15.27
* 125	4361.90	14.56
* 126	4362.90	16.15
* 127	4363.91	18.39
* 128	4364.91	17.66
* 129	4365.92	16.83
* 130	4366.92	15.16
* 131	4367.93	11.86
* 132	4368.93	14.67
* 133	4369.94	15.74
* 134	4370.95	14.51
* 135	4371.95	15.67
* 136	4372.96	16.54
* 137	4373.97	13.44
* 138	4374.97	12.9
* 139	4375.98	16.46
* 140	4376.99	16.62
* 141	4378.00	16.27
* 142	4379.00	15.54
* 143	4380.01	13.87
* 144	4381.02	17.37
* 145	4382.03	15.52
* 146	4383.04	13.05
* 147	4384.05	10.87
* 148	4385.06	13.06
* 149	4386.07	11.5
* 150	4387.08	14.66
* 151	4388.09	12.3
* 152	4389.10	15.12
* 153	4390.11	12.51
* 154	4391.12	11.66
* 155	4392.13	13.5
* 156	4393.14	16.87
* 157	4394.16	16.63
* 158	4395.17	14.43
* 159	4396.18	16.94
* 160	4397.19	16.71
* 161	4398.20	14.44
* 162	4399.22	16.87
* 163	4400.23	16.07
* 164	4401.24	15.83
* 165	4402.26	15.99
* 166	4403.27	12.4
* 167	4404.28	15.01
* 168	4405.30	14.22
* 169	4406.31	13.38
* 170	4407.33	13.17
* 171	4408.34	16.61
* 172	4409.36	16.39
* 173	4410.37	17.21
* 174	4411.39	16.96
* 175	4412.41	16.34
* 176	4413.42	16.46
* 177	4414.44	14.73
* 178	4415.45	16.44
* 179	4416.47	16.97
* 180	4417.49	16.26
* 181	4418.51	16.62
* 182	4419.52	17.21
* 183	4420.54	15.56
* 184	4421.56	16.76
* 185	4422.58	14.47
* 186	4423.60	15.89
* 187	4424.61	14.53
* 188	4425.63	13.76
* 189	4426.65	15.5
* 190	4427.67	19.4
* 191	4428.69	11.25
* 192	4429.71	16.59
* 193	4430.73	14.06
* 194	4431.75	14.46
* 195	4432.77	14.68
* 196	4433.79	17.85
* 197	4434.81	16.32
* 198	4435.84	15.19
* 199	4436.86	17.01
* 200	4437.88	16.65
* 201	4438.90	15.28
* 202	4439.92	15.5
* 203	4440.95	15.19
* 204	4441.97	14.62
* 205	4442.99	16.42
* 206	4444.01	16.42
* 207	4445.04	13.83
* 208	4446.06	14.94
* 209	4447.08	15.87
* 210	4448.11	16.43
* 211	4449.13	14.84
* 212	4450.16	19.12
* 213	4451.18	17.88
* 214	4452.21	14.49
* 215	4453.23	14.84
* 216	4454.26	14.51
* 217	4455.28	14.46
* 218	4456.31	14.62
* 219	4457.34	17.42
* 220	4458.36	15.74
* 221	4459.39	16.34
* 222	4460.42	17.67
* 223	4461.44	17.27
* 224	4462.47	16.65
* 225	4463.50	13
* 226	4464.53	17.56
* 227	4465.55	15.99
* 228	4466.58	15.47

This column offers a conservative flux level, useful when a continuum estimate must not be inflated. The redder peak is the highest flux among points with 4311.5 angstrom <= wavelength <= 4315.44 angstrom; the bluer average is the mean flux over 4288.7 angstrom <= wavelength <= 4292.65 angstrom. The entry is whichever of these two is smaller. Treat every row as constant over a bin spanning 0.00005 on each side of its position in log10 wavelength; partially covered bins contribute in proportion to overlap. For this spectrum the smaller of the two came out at 14.1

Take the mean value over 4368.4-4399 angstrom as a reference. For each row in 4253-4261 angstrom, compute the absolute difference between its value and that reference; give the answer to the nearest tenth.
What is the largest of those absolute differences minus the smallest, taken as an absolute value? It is 1.7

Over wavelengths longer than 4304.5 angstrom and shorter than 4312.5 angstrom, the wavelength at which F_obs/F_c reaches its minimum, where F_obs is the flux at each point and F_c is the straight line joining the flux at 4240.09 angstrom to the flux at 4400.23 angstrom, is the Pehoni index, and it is 4305.02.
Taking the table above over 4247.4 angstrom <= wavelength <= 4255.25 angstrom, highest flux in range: 16.66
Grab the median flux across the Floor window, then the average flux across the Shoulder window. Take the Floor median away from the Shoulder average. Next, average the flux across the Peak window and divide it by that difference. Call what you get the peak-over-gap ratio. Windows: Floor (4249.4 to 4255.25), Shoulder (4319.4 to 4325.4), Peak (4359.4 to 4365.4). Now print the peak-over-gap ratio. -16.6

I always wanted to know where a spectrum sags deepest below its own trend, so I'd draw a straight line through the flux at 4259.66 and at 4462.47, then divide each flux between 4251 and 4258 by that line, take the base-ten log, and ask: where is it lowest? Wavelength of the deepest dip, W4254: 4256.72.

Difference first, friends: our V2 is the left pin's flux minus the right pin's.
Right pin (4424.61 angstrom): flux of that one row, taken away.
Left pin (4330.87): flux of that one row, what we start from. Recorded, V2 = -2.0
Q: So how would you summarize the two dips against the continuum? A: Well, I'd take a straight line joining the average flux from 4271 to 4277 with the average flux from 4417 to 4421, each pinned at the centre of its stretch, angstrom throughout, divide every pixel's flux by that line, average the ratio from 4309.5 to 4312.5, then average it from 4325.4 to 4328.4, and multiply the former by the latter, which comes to 1.00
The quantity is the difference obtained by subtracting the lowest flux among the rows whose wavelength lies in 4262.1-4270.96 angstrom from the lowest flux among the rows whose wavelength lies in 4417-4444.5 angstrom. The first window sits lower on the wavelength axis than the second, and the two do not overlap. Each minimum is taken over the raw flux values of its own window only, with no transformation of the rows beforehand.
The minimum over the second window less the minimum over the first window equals -2.5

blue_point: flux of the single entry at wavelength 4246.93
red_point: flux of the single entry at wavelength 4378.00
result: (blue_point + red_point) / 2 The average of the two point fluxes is 15.9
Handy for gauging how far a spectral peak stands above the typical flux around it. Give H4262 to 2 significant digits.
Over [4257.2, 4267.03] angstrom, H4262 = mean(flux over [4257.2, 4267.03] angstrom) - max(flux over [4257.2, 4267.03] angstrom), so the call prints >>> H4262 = -3.7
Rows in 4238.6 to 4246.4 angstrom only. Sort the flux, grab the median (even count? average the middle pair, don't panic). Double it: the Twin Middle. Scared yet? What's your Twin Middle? 29.4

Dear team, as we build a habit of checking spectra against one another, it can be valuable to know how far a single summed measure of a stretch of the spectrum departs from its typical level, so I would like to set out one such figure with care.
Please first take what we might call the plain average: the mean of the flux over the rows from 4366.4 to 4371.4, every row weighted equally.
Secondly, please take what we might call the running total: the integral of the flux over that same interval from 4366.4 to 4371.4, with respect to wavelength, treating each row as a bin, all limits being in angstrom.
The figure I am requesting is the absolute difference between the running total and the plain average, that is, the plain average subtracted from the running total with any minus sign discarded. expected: 58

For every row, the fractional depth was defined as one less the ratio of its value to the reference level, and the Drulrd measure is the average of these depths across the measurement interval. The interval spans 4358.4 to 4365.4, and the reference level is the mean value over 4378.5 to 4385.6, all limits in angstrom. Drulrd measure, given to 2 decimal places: -0.15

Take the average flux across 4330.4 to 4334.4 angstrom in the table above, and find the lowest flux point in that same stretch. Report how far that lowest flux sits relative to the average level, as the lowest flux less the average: -1.3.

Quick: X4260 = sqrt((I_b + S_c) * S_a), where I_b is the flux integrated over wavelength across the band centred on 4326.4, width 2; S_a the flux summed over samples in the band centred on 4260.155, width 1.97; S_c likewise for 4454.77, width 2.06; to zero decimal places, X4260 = 42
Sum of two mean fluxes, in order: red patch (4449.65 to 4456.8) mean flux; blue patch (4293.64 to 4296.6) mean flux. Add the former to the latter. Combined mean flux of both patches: 29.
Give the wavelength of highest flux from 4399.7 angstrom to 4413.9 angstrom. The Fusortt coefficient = 4410.37 angstrom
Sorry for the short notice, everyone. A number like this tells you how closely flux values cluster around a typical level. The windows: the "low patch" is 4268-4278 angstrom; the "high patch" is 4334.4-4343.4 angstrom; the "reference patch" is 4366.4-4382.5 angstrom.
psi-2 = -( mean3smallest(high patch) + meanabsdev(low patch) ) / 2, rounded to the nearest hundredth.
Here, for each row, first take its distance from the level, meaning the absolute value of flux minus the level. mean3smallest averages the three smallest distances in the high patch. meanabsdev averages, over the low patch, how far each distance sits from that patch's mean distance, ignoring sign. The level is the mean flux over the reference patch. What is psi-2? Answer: -0.77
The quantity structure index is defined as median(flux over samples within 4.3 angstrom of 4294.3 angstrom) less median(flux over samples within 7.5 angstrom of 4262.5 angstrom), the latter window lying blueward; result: -1.7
